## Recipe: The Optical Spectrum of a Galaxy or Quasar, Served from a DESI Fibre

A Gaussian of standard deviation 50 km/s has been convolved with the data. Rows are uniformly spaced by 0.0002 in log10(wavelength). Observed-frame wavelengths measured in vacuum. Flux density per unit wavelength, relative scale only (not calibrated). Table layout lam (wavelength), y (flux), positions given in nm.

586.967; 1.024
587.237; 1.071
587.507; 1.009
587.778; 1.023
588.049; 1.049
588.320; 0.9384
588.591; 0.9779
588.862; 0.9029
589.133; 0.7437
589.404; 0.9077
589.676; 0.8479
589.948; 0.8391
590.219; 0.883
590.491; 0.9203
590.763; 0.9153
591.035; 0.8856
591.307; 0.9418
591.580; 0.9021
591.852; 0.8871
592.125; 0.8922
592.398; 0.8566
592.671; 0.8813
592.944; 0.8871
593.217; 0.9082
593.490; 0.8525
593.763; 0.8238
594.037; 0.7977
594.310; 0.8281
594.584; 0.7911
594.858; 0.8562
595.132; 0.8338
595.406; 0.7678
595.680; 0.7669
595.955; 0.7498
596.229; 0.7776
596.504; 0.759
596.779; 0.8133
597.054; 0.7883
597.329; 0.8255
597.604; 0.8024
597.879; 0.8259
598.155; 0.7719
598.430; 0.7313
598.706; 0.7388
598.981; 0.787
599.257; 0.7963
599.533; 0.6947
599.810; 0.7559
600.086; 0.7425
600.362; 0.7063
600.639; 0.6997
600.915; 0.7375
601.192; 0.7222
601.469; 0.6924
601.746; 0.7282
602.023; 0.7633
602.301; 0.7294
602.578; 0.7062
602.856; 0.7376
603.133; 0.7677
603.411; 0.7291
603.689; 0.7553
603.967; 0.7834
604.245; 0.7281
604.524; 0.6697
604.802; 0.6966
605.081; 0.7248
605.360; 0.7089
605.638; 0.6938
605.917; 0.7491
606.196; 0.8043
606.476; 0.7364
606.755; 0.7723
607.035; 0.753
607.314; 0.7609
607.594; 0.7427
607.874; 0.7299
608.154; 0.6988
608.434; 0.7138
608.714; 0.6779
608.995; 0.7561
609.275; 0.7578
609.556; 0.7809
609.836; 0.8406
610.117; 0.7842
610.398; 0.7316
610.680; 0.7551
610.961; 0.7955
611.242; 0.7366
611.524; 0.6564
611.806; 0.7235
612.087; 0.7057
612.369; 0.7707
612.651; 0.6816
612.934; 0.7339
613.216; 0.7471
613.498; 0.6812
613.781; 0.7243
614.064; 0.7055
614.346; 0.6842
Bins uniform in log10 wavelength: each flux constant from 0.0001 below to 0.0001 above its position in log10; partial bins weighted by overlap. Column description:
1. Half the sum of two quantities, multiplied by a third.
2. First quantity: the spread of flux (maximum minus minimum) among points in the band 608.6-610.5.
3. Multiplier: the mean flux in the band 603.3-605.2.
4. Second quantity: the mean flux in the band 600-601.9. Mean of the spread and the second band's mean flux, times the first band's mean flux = 0.32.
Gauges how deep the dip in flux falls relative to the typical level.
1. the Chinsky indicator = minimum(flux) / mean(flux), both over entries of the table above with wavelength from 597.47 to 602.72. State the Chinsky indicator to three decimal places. 0.931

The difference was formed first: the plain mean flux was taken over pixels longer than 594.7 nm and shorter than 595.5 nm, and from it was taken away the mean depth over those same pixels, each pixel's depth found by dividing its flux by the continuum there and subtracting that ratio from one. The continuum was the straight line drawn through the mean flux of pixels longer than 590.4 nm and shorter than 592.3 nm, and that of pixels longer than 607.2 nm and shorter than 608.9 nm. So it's 0.77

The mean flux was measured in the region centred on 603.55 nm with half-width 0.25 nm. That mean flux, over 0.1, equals 7.4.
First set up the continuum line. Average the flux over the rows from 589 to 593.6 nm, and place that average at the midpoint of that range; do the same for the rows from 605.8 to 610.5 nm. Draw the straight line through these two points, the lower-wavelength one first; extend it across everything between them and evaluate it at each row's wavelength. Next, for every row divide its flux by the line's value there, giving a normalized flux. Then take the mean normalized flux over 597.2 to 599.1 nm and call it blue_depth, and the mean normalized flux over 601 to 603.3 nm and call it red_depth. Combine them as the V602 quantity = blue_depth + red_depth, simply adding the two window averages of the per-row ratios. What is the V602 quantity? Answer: 1.862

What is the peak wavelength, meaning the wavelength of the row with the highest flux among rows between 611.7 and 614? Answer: 612.369 nm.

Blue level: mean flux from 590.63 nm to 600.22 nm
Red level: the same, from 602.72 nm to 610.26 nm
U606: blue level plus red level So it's 1.56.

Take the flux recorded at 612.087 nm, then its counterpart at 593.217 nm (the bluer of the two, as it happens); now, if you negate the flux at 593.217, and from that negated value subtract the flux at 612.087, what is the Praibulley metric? -1.61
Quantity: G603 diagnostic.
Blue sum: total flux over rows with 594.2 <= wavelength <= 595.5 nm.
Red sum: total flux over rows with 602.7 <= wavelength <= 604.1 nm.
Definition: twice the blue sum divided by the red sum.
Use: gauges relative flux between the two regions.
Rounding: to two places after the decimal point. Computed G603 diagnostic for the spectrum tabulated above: 2.16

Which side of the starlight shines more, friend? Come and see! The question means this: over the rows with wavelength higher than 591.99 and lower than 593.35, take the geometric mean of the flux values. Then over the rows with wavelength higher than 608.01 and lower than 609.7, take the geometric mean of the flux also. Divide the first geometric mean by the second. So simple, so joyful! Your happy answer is 1.21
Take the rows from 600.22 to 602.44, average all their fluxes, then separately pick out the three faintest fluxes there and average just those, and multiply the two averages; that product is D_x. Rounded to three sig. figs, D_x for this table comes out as 0.505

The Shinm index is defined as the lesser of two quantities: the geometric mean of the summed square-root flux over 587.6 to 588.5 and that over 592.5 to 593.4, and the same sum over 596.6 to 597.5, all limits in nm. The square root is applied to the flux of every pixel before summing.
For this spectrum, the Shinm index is 2.70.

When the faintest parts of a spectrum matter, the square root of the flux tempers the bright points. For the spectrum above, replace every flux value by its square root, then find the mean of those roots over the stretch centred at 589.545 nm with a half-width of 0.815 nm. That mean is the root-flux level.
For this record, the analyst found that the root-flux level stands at 0.92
